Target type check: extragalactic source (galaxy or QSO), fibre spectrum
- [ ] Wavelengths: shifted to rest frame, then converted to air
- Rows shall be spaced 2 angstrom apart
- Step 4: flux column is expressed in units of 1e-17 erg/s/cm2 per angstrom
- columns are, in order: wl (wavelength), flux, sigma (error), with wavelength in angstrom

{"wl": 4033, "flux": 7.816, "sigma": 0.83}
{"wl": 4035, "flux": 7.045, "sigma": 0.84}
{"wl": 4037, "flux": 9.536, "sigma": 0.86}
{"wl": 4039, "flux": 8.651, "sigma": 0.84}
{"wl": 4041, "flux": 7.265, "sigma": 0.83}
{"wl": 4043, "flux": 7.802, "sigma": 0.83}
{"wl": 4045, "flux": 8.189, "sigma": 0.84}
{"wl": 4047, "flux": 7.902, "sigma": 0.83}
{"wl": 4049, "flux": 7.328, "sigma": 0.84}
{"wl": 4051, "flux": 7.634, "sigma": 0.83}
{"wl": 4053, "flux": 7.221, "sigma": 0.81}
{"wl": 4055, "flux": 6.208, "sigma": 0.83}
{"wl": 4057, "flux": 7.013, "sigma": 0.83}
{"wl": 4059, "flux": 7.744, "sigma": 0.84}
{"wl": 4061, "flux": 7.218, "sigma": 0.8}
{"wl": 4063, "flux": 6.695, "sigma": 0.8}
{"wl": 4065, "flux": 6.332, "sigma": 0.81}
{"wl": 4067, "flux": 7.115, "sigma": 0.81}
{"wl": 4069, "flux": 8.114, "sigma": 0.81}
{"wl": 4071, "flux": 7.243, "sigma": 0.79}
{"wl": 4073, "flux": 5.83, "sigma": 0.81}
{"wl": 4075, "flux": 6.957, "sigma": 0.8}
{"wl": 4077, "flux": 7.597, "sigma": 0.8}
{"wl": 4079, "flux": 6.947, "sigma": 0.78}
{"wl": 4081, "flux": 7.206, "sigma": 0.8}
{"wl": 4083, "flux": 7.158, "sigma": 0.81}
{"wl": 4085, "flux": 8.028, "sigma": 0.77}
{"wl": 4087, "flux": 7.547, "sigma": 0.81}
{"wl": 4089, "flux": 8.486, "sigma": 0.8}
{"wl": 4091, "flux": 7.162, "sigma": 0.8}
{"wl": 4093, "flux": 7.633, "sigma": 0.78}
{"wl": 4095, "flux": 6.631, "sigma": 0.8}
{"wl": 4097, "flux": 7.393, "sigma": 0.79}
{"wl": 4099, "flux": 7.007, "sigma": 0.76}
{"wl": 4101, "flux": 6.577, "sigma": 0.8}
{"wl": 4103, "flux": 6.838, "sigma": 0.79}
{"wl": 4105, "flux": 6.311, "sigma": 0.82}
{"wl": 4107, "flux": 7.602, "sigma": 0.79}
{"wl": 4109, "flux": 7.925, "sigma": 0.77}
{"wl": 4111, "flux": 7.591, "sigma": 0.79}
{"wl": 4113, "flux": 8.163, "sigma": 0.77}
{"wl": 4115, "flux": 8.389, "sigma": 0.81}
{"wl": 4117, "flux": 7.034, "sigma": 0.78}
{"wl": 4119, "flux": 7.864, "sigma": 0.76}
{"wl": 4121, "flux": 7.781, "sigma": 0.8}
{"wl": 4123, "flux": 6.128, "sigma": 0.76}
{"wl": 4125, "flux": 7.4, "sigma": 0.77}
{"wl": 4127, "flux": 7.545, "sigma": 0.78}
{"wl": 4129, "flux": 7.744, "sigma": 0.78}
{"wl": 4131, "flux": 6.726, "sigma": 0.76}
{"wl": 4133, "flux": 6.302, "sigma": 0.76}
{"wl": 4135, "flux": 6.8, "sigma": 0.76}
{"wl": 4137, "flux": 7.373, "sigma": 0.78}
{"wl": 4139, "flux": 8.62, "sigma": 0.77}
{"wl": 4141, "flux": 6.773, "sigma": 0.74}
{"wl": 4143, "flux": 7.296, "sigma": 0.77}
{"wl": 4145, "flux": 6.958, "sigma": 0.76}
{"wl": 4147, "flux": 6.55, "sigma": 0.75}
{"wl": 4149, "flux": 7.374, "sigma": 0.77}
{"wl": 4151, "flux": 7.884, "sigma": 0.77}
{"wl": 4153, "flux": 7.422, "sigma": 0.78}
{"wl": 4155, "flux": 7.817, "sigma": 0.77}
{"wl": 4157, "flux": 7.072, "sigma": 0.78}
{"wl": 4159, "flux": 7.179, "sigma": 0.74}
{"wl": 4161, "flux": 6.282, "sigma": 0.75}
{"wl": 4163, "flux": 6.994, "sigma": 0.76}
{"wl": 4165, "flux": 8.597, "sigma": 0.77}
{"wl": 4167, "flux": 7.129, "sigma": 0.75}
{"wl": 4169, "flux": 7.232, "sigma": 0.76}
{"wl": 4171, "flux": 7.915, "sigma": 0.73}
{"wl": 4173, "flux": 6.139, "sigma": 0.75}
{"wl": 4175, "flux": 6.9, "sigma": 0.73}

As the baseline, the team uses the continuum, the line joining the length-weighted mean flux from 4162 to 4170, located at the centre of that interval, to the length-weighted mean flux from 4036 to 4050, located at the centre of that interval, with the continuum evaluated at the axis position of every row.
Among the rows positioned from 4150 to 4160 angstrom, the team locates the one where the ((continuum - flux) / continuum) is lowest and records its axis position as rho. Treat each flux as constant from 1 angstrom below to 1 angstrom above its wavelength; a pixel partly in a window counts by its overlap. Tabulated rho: 4151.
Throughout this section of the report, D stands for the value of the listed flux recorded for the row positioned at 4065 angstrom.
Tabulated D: 6.332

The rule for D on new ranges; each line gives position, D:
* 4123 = 6.128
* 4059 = 7.744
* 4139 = 8.62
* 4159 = 7.179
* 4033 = 7.816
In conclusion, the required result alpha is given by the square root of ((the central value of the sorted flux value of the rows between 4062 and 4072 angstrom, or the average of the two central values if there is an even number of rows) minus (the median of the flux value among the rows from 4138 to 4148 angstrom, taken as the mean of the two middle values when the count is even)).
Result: 0.40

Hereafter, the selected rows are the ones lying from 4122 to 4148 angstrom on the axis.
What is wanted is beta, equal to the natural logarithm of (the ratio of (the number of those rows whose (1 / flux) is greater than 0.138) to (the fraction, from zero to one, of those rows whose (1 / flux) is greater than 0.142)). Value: 2.56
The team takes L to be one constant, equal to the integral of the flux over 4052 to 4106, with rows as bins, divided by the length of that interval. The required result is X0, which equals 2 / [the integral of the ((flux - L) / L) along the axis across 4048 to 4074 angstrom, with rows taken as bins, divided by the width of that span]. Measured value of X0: -217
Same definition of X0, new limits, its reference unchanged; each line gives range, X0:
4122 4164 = 403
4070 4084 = -111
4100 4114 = 85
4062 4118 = 95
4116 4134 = 282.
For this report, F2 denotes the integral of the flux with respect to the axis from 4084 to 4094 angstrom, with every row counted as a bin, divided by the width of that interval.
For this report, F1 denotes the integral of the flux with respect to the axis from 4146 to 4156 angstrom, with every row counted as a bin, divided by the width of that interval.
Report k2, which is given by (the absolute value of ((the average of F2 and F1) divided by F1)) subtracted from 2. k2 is 0.976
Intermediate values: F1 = 7.41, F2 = 7.77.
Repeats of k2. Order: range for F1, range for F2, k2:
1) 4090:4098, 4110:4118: 0.959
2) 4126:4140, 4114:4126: 0.991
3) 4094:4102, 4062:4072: 0.986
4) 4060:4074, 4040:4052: 0.946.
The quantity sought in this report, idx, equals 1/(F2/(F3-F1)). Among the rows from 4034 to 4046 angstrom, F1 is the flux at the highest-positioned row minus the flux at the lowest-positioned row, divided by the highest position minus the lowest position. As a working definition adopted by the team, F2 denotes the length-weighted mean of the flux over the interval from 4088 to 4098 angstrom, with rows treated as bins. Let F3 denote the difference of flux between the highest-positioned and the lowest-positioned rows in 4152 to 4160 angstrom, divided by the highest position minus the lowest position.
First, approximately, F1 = 0.11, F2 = 7.46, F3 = -0.04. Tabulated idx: -0.02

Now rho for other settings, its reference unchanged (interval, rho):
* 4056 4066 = 4059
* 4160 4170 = 4165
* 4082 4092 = 4089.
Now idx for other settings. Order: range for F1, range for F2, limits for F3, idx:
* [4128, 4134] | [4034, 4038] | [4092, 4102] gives 0.03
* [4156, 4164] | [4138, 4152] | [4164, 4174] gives -0.04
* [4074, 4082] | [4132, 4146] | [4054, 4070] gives 0.01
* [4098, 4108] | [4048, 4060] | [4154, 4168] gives -0.02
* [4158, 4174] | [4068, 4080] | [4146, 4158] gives 0.02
